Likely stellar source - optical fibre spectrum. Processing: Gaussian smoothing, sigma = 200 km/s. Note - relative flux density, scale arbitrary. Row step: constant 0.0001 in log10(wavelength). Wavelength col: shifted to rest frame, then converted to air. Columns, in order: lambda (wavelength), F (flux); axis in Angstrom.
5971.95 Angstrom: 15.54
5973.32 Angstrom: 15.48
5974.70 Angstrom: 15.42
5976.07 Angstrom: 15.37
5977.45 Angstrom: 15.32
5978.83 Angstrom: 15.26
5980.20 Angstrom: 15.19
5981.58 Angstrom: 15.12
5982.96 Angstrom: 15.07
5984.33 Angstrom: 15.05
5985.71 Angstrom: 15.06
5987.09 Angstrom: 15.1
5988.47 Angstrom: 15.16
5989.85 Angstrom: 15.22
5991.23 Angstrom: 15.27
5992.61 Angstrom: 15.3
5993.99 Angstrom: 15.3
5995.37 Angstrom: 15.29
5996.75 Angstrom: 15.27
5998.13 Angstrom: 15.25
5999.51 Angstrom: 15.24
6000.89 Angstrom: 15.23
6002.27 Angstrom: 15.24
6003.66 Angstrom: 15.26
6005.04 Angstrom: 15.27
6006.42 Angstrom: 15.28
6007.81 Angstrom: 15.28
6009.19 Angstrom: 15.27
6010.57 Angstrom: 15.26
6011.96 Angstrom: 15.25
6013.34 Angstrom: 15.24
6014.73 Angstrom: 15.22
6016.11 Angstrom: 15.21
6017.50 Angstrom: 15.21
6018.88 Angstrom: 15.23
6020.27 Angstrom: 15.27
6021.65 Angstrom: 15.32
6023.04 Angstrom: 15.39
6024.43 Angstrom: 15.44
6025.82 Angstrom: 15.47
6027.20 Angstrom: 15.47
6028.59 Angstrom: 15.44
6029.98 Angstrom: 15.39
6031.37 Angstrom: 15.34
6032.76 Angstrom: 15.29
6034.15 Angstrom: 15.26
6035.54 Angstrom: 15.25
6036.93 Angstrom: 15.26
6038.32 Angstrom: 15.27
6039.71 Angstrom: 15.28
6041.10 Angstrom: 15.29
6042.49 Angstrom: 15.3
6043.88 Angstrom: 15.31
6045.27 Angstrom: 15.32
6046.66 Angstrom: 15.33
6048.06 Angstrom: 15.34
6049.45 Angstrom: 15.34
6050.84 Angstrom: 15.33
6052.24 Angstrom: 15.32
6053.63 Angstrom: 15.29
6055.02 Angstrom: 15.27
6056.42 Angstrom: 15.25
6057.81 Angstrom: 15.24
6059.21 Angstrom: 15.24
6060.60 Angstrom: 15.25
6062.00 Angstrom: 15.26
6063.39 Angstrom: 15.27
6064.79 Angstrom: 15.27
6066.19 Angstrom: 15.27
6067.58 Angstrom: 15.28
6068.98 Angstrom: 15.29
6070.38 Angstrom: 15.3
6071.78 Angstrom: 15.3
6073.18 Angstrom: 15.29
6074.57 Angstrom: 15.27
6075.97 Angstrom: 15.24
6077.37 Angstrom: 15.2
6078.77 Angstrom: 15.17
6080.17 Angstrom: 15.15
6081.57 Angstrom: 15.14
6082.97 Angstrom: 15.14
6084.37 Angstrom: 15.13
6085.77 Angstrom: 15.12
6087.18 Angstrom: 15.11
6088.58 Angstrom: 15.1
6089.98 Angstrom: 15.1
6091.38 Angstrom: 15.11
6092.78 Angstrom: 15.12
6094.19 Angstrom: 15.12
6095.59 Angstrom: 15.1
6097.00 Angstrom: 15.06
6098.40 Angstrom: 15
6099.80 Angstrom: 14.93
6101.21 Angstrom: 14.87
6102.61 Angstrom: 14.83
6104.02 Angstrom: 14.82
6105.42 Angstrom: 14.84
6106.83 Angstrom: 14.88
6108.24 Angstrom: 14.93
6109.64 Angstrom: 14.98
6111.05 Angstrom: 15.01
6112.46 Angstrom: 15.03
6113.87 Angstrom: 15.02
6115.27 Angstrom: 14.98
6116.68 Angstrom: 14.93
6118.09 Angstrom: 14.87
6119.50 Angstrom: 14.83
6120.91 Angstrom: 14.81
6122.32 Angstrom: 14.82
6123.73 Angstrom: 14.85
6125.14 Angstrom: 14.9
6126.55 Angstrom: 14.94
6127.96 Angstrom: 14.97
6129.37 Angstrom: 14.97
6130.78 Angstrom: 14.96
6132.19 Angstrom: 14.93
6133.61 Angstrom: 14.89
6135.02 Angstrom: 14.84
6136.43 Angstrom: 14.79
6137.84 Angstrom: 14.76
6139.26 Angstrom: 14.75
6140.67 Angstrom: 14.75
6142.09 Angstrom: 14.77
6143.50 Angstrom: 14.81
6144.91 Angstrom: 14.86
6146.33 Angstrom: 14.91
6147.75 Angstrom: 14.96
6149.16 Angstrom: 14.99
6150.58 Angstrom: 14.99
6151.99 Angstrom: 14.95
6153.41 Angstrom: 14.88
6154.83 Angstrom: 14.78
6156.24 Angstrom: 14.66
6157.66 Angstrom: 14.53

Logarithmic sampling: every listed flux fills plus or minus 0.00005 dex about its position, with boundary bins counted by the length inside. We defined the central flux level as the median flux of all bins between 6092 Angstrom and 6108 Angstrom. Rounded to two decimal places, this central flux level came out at 14.93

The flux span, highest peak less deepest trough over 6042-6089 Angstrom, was 0.24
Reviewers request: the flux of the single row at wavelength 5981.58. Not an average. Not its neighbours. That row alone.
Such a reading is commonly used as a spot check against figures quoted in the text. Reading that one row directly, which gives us 15.12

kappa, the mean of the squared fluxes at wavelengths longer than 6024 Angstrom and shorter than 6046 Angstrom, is 235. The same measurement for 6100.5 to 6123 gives 222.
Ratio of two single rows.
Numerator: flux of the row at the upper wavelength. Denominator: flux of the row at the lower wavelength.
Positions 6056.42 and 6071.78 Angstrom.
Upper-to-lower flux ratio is 1.00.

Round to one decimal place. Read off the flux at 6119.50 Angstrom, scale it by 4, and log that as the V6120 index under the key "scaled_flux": 59.3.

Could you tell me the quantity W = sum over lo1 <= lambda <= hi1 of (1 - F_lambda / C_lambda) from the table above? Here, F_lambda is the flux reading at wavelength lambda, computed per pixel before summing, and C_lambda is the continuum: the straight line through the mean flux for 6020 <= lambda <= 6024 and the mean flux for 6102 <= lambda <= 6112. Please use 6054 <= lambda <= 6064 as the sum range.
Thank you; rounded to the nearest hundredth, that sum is -0.05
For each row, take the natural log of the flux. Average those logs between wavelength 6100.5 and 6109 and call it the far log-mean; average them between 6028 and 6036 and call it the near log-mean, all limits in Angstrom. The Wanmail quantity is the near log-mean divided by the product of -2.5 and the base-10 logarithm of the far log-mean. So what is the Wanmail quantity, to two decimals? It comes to -2.53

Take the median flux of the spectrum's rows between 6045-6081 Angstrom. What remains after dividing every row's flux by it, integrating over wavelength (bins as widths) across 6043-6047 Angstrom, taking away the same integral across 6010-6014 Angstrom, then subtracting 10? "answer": -10.0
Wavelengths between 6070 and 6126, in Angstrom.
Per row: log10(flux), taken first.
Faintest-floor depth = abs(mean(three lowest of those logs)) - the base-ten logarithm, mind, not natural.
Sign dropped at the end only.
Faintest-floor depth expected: 1.171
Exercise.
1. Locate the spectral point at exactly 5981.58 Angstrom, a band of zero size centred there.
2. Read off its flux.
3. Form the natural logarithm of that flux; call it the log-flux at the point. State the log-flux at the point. 2.72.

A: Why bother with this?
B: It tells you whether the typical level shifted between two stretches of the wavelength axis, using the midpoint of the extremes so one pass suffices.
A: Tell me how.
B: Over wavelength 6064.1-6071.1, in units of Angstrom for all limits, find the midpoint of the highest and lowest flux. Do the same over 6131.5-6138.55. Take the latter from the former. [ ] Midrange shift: 0.44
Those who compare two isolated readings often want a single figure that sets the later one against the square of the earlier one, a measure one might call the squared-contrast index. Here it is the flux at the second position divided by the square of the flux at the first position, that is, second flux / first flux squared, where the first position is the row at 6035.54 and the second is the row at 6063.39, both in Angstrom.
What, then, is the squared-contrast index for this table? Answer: 0.0657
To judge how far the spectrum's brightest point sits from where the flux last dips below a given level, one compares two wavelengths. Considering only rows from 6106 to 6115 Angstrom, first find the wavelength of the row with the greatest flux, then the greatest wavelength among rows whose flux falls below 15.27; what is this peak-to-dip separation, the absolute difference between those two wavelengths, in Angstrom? 1.4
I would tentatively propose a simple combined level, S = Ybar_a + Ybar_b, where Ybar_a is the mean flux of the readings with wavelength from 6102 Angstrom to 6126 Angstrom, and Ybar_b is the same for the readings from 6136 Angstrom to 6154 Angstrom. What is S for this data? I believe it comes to 29.76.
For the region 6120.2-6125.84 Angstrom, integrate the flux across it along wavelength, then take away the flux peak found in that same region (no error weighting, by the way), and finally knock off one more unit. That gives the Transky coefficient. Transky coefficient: 67.8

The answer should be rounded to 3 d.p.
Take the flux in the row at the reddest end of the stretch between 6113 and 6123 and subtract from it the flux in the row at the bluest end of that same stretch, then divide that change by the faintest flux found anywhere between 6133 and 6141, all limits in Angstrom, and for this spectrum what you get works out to -0.014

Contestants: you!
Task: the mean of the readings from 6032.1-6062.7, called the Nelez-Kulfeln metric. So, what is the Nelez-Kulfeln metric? 15.29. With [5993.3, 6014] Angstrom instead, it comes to 15.26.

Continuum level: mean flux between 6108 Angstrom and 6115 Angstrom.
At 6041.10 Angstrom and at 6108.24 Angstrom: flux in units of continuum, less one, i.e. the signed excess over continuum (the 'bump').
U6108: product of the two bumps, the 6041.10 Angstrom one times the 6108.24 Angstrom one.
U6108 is -0.0001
